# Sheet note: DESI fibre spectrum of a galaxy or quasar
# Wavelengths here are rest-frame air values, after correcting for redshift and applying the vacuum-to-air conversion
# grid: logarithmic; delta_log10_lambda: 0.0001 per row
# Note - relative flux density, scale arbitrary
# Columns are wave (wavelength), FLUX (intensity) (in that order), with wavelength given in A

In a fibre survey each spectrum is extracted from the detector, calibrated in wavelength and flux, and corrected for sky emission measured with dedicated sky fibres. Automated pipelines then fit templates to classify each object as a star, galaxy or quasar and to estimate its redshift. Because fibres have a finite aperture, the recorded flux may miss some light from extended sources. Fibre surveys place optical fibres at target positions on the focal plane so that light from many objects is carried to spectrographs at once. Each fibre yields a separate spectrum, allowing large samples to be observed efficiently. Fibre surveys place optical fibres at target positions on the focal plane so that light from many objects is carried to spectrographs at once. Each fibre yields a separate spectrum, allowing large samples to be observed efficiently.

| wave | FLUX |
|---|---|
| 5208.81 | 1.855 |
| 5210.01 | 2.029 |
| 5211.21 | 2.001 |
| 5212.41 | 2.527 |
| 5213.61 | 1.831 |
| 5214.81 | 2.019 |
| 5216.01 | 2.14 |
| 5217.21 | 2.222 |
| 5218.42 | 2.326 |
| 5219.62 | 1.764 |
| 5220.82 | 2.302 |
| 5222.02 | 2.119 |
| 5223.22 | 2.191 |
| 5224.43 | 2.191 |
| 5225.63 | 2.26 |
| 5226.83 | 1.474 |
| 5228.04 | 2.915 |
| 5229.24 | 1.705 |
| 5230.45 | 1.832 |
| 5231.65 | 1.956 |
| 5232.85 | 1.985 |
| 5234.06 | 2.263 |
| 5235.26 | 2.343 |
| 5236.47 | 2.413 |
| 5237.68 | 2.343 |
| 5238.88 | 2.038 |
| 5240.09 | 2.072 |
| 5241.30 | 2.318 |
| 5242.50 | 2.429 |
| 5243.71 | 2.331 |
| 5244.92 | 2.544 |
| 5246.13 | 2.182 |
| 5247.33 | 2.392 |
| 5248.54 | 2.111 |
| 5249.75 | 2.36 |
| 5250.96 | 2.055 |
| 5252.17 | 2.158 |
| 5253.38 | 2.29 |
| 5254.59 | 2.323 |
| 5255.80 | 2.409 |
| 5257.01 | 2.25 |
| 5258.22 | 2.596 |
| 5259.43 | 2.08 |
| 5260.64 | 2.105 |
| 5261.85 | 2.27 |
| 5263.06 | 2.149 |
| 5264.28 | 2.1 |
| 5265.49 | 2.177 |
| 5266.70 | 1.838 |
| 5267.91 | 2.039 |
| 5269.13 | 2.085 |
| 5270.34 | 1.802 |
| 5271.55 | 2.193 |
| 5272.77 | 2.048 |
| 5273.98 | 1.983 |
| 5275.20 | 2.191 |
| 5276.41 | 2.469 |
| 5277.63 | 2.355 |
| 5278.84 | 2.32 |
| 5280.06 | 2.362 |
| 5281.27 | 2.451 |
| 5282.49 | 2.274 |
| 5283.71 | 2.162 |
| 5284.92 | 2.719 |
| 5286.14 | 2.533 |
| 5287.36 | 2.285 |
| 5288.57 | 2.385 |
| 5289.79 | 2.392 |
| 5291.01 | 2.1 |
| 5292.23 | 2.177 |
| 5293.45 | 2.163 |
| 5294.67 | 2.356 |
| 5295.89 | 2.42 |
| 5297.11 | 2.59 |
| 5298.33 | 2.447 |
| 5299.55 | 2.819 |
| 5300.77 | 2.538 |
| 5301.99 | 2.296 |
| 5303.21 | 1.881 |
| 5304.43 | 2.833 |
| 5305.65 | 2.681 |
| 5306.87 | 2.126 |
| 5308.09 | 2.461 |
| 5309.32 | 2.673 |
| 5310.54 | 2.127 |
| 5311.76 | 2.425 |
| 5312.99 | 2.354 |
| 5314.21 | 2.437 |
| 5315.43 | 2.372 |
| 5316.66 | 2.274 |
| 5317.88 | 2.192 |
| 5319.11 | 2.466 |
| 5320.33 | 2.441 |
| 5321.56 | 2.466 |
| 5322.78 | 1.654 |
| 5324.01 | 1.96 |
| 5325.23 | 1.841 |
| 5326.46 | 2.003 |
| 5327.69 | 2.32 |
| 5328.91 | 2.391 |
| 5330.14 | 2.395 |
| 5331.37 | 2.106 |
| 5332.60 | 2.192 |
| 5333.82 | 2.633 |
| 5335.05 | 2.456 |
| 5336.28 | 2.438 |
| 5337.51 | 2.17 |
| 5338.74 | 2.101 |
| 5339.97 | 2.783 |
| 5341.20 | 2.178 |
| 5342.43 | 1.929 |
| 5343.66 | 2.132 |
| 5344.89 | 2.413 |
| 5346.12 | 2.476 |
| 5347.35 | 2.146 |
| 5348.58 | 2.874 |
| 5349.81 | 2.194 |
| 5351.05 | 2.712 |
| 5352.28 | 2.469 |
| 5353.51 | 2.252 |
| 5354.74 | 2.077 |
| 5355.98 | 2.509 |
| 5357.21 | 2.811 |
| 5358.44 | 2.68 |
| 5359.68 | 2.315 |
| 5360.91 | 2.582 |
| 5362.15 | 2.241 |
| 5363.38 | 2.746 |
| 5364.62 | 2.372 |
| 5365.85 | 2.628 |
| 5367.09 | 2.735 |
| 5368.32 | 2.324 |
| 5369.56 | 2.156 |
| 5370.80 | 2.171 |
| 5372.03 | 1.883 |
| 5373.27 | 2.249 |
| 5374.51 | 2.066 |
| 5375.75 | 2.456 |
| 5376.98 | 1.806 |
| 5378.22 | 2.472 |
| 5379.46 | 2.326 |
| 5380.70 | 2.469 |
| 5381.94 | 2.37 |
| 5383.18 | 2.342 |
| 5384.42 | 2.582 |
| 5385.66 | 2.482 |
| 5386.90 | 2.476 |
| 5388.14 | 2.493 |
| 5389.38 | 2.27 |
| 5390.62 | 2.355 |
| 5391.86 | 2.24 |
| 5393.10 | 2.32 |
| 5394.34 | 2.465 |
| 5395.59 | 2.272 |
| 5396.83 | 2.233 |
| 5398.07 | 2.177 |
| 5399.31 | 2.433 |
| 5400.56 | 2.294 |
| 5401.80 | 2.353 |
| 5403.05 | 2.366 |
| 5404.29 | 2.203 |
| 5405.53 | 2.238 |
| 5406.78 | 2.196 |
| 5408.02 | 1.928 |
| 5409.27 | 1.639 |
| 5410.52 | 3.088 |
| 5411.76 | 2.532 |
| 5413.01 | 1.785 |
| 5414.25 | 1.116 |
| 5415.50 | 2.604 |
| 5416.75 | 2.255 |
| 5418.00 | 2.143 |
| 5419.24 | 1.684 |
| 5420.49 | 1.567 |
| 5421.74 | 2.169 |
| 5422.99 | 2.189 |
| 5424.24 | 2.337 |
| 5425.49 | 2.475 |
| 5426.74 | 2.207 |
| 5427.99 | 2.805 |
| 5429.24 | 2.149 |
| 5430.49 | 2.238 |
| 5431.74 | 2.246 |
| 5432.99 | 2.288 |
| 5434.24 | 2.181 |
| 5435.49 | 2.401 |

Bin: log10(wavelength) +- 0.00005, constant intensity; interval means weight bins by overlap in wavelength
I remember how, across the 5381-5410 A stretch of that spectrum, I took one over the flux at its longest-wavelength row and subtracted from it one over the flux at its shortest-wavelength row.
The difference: 0.19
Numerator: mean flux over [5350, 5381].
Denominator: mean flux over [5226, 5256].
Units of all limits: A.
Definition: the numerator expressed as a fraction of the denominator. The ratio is 1.08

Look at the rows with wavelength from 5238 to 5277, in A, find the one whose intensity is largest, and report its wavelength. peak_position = 5258.22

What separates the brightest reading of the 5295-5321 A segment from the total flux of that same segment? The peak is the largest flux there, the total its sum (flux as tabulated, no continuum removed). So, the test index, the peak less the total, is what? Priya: -48.0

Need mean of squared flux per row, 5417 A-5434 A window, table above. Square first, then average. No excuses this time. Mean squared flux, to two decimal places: 4.89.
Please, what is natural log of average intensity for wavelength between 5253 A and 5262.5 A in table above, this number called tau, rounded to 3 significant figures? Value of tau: 0.829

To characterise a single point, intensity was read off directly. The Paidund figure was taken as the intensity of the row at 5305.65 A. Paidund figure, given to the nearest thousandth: 2.681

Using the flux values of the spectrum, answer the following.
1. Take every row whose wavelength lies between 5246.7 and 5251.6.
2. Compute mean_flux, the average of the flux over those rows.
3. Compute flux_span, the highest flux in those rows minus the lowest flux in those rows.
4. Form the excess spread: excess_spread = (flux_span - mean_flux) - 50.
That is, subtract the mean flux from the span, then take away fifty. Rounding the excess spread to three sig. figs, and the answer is -51.9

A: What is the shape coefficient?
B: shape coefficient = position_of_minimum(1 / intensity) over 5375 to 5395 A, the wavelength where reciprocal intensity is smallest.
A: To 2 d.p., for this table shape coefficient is 5384.42 A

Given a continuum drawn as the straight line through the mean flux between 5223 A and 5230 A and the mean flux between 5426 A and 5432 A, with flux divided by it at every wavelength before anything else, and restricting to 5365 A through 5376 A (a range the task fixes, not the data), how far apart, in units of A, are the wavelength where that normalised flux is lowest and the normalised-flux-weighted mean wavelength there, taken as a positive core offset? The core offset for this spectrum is 1.4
